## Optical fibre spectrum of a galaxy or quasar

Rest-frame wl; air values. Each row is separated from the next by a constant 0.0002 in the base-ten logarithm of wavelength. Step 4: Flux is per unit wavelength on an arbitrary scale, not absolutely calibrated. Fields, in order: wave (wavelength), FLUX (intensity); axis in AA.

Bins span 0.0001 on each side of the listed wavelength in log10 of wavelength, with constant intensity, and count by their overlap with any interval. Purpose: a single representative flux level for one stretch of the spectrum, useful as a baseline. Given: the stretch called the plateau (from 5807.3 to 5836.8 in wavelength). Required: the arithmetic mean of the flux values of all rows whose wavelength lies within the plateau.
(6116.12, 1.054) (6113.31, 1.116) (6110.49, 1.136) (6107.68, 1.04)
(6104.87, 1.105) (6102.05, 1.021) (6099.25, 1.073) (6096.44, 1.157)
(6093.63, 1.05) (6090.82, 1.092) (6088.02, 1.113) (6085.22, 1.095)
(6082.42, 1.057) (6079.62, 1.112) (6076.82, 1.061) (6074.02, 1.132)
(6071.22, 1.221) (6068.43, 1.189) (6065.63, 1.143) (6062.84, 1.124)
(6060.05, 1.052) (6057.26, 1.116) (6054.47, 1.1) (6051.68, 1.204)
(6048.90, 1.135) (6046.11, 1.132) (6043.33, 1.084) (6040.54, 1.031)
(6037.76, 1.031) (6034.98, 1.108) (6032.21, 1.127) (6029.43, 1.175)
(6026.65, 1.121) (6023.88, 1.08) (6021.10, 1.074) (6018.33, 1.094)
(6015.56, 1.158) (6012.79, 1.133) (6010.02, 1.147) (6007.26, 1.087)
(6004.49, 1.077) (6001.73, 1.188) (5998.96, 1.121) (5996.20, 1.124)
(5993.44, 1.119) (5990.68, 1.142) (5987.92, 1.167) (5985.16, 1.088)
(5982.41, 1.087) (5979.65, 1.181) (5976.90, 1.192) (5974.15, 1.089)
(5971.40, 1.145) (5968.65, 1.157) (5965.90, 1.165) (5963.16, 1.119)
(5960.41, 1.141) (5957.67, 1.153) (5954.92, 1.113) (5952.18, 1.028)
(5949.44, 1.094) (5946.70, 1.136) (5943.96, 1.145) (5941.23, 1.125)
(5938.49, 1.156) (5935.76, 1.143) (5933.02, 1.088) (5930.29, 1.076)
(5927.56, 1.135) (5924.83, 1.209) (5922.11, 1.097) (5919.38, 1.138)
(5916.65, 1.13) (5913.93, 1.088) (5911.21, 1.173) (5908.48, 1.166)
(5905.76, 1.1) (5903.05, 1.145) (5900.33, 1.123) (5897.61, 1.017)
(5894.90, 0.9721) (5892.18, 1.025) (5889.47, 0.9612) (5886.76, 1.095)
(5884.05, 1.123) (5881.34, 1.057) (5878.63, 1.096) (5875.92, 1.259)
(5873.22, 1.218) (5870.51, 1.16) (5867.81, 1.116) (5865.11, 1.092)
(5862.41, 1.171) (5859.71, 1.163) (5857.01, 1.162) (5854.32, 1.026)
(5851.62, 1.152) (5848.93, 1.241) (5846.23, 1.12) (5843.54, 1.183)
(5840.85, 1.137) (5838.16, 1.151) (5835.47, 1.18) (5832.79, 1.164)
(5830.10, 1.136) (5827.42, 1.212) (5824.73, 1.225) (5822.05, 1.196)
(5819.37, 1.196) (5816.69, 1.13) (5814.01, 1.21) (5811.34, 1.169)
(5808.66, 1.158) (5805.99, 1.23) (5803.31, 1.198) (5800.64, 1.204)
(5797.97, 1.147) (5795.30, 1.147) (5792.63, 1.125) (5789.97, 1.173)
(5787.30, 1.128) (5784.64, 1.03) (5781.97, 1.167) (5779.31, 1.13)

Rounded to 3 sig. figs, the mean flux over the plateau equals 1.18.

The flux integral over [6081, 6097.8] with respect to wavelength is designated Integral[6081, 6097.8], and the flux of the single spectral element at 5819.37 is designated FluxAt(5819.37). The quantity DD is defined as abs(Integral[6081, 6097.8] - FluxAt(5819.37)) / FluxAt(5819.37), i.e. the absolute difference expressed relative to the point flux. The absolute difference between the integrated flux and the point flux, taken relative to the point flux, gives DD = 14.4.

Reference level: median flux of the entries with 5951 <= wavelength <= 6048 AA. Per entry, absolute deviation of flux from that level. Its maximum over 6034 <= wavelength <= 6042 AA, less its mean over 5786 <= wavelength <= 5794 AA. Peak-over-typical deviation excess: 0.069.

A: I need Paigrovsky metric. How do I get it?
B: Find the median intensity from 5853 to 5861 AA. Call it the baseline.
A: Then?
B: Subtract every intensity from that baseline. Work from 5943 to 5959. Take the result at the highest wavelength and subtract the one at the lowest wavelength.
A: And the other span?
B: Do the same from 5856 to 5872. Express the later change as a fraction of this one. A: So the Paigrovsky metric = -4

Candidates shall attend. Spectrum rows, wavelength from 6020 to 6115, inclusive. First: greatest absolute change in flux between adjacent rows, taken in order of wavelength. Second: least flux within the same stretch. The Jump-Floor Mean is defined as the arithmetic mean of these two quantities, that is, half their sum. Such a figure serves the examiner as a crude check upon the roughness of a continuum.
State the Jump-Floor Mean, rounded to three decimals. 0.564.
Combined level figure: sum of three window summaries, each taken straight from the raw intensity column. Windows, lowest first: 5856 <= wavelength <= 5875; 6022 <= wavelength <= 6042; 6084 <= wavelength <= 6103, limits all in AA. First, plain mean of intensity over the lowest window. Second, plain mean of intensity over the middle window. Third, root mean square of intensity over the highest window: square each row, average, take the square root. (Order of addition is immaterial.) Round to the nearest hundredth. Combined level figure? 3.34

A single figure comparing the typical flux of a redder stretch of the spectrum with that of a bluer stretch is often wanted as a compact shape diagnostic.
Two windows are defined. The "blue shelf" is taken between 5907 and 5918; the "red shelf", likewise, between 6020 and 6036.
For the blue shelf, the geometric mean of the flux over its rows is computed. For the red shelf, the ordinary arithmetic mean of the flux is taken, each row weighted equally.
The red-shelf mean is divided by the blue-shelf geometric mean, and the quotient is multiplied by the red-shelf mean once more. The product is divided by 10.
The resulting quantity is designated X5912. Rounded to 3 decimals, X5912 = 0.109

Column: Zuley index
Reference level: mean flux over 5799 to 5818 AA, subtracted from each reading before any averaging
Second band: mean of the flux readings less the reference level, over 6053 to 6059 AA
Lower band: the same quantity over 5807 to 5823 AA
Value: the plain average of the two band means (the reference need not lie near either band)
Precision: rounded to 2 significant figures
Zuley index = -0.043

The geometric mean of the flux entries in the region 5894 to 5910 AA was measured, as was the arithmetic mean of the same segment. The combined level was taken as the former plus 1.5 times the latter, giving 2.72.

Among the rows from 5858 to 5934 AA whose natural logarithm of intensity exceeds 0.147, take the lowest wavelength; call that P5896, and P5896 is 5859.71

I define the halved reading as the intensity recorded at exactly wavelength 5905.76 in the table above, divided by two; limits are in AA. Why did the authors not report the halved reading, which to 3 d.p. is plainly 0.550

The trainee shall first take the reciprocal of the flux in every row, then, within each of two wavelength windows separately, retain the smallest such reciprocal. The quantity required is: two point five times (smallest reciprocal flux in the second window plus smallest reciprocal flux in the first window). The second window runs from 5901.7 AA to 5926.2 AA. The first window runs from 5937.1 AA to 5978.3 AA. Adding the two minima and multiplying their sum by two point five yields 4.17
